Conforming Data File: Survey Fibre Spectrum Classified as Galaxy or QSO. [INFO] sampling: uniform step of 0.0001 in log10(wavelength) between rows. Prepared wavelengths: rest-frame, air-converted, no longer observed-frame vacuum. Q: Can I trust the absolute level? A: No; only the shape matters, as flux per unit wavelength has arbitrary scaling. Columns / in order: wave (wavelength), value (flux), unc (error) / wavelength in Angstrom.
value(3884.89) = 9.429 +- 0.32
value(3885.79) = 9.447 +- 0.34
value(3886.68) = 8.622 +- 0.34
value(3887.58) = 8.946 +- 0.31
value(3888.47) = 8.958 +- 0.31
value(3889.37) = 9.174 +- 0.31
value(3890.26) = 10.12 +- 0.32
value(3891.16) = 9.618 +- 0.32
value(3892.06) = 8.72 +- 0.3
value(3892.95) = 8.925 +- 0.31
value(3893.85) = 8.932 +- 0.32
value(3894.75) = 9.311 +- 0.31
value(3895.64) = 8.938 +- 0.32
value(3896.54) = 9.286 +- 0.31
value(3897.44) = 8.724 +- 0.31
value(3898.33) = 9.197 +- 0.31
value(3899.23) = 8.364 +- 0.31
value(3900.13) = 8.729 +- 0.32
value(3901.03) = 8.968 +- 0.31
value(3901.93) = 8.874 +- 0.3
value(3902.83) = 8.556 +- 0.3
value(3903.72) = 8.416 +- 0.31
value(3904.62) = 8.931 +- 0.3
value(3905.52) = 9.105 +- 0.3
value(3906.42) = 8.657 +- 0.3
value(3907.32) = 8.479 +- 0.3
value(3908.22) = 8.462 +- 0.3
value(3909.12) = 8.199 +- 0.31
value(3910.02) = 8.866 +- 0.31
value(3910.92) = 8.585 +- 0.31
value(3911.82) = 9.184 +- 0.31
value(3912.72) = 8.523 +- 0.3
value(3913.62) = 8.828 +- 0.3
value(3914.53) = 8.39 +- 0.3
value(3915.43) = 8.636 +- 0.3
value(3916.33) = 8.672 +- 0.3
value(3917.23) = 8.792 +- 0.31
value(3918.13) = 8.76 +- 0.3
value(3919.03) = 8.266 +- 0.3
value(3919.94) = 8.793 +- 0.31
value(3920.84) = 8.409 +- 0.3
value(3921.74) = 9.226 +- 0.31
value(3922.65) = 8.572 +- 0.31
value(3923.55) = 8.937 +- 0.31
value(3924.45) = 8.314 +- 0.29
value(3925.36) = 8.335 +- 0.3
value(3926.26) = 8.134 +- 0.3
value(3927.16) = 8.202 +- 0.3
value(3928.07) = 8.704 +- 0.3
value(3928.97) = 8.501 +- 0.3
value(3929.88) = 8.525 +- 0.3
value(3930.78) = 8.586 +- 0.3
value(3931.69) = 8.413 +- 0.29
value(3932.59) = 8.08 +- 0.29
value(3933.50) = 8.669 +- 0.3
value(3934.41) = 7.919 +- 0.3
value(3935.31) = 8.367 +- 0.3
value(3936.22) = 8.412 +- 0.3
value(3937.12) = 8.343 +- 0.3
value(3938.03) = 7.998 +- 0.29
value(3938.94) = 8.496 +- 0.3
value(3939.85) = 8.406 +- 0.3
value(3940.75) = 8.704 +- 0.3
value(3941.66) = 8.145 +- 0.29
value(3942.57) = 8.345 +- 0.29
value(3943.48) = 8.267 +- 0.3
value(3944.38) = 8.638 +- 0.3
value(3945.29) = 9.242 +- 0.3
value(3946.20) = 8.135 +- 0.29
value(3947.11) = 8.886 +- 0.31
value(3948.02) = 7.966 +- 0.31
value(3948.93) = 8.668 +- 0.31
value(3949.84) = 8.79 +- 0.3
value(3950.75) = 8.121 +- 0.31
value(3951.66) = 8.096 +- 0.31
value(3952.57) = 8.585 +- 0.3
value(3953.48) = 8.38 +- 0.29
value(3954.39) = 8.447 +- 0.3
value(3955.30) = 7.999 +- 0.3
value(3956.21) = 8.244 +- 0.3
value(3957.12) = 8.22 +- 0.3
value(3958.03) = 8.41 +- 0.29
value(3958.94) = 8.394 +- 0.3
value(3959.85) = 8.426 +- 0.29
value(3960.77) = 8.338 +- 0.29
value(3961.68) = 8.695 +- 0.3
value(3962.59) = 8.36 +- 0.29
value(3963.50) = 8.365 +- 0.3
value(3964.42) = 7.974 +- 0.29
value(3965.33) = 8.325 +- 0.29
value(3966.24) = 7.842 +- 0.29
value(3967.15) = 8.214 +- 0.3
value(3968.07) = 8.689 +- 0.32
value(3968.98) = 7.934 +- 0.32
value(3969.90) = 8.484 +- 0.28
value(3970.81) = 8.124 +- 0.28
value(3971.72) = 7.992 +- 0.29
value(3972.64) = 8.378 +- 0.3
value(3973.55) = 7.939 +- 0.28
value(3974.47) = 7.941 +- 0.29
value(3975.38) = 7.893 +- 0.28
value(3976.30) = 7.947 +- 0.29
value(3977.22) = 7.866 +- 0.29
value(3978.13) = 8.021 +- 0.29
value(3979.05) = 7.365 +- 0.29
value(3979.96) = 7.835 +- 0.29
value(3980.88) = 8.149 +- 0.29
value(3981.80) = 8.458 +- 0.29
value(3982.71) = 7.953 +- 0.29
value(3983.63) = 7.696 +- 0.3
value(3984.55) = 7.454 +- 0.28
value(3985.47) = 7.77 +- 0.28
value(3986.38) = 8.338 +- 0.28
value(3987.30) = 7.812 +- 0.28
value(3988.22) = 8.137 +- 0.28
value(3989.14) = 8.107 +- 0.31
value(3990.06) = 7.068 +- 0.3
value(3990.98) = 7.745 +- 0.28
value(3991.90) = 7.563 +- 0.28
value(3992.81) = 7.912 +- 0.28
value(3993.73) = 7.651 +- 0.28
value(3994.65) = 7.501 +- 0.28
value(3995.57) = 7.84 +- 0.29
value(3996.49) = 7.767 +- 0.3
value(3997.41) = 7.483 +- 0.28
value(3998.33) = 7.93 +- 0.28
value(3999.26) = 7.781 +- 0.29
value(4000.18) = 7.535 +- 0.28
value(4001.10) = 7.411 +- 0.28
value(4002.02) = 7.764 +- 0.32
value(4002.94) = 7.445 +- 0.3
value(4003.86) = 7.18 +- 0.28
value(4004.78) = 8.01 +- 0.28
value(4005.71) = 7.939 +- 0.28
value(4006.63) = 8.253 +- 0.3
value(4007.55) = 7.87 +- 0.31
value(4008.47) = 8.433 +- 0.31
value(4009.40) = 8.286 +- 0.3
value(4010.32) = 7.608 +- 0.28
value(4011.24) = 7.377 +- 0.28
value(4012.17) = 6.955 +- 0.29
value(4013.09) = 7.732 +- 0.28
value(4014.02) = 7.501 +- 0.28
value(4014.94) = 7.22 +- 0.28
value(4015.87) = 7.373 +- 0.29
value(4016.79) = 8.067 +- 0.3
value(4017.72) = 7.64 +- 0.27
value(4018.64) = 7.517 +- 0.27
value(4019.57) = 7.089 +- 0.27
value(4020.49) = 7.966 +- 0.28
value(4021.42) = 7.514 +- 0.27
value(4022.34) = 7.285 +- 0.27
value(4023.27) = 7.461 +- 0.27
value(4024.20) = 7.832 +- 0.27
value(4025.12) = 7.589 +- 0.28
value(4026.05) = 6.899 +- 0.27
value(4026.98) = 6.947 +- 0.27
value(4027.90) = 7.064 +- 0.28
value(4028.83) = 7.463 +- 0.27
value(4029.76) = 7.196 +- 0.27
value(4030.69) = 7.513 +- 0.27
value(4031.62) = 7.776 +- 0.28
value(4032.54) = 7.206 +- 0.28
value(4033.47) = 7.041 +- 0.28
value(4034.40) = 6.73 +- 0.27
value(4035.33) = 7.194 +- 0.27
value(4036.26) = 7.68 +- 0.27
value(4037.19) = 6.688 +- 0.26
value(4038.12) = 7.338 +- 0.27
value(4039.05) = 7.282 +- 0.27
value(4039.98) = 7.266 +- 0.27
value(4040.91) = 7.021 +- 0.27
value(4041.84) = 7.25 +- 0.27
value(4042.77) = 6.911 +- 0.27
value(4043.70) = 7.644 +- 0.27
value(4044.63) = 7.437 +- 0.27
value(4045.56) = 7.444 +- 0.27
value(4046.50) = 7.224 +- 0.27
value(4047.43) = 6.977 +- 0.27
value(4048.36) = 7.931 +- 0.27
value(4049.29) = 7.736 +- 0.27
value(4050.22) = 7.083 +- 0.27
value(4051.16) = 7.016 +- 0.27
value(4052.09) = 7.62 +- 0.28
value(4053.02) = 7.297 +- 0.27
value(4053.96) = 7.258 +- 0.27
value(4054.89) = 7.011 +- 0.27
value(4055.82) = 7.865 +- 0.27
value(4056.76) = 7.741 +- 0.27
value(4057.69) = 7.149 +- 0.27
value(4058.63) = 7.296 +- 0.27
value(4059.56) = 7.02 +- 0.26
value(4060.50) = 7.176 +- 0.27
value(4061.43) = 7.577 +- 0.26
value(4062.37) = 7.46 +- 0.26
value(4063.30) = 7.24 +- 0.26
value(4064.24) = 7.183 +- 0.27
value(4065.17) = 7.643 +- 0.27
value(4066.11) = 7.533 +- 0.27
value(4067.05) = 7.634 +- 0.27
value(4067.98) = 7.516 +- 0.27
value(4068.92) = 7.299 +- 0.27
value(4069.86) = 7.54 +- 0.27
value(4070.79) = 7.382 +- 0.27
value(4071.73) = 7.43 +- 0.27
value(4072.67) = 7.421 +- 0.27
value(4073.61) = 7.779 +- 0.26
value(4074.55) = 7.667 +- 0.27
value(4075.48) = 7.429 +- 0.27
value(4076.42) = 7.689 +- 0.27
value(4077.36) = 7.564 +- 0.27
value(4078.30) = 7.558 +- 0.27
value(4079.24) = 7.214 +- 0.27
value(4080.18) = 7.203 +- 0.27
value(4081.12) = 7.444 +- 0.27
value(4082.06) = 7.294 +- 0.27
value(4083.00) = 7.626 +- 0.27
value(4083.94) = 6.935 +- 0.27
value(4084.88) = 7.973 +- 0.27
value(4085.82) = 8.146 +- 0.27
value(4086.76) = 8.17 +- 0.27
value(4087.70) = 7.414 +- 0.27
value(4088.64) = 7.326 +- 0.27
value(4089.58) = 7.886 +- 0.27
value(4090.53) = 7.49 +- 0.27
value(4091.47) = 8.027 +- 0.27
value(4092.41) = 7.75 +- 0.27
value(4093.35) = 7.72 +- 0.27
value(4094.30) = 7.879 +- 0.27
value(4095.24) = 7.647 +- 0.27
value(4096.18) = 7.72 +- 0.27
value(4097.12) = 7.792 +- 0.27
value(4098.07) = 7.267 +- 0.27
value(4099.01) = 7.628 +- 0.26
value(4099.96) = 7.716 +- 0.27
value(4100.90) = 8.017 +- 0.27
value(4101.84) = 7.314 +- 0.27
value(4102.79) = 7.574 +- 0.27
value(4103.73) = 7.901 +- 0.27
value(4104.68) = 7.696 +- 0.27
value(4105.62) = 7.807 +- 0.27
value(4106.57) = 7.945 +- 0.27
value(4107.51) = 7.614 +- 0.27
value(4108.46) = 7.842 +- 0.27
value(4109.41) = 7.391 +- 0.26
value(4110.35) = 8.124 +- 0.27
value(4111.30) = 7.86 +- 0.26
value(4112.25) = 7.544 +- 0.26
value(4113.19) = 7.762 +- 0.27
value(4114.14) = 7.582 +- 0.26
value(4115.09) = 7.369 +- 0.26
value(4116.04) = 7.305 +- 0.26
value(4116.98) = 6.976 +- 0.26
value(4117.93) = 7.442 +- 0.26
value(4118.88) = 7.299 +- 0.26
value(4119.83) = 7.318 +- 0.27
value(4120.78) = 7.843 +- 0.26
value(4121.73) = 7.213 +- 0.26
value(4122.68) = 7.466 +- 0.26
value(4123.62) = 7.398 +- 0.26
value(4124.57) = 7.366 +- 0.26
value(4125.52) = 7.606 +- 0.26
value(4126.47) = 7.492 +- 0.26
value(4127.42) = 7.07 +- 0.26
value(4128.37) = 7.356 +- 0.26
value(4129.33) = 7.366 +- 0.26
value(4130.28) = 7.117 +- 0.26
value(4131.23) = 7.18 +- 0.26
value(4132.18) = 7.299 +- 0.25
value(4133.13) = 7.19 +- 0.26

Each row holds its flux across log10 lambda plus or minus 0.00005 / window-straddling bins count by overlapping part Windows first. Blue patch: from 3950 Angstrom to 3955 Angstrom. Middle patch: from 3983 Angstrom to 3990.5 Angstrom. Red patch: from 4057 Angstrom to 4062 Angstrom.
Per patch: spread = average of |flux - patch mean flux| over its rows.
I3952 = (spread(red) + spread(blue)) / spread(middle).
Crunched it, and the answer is 1.1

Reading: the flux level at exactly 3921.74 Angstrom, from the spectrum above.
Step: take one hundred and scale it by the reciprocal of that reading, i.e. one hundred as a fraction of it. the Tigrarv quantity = 10.8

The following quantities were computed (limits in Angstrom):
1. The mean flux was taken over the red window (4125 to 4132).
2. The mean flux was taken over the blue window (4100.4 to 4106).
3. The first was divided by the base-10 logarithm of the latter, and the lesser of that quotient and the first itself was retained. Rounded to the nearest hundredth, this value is 7.31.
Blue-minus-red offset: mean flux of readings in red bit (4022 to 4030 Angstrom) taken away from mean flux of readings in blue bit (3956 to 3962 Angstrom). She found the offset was 1.1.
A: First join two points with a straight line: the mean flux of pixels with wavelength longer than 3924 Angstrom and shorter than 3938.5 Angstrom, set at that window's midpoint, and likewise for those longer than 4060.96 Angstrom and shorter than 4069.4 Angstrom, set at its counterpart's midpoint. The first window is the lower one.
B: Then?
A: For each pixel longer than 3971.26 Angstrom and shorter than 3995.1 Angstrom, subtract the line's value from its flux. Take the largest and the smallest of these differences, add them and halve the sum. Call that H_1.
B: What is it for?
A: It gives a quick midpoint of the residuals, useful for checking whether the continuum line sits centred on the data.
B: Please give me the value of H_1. -0.22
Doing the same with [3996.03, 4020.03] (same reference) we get -0.12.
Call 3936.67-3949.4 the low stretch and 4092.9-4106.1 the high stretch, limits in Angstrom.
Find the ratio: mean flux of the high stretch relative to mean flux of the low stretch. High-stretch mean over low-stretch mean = 0.91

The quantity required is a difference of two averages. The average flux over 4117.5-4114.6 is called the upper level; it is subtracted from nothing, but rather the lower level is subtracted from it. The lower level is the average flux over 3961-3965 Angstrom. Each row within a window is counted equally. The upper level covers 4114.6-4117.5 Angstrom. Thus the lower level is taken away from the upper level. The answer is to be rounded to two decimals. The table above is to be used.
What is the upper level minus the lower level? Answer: -1.13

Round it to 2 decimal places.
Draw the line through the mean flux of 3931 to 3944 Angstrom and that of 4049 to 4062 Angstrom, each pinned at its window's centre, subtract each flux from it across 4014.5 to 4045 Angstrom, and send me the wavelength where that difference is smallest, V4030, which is 4016.79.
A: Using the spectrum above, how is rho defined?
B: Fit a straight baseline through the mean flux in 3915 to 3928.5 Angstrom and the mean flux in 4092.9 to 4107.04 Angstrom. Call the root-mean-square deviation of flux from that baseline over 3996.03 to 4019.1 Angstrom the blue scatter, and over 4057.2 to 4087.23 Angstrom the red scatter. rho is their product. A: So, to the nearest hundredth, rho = 0.28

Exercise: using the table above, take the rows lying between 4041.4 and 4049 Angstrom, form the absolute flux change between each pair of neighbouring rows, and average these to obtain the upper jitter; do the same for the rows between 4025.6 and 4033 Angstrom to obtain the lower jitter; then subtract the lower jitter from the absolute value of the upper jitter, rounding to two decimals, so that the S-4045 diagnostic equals 0.10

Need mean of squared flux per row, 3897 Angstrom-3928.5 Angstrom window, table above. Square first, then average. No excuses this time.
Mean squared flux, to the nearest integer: 75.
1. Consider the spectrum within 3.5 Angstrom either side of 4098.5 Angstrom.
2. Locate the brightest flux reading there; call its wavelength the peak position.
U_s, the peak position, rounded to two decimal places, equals 4100.90 Angstrom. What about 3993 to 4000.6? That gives 3998.33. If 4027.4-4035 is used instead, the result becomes 4031.62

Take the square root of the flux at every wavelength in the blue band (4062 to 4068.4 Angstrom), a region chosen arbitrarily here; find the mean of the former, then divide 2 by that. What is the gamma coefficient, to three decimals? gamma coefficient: 0.732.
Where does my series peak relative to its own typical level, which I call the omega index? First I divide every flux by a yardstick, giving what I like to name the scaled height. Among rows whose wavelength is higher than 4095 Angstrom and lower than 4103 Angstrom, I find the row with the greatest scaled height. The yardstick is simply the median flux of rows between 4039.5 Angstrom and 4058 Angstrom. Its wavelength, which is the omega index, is 4100.90 Angstrom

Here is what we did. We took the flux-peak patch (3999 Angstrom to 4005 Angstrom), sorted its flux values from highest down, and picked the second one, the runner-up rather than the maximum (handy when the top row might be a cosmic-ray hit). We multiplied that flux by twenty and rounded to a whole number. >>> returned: 156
